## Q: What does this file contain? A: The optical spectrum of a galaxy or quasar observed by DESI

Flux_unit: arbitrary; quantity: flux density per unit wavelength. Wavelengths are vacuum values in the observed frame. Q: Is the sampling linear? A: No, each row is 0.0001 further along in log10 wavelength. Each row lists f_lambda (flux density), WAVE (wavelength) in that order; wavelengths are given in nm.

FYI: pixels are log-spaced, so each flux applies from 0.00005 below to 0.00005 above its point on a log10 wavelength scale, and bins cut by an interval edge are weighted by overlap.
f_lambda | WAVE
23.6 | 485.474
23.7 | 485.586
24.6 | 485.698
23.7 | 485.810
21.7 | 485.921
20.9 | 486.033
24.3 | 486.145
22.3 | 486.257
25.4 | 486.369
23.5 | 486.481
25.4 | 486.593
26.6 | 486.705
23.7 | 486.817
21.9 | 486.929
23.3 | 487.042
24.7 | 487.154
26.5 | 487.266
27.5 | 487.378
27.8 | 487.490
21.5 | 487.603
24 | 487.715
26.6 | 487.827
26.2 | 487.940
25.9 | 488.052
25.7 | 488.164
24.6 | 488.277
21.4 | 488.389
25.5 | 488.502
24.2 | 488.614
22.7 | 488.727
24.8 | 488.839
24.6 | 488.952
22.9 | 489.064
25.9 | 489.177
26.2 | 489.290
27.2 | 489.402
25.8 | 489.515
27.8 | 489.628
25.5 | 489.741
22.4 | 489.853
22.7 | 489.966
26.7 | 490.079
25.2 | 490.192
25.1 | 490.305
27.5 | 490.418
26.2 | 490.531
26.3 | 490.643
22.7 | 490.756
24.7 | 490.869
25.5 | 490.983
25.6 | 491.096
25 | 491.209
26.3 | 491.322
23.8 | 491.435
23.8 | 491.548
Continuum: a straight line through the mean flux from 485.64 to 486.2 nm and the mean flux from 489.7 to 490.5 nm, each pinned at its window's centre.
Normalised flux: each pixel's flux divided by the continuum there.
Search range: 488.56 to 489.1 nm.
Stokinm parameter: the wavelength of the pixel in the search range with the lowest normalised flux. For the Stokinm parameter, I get 488.727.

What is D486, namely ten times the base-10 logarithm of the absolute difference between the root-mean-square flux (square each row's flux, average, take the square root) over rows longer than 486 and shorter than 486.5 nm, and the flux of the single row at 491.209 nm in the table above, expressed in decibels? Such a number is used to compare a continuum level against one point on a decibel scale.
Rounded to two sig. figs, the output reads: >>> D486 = 2.2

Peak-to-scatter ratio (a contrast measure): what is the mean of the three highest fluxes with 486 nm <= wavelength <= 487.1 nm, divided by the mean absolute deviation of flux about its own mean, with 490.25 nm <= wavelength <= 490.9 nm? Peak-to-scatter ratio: 20.6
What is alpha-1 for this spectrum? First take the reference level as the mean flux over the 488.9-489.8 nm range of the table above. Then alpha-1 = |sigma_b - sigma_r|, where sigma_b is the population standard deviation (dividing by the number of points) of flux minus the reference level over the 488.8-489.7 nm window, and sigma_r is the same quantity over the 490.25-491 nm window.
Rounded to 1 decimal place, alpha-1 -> 0.0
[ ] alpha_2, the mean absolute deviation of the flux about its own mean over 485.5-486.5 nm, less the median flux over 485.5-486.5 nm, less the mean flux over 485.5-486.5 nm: -45.9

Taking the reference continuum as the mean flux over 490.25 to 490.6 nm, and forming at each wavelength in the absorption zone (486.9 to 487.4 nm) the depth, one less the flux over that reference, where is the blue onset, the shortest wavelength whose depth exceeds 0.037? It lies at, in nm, 486.929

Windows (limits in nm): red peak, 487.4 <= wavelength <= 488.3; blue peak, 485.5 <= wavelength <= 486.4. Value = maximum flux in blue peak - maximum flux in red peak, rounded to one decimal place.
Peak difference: -2.4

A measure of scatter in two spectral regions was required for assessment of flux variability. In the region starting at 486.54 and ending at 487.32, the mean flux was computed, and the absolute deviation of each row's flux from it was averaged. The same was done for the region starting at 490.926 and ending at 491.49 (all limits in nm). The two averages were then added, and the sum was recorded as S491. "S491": 2.1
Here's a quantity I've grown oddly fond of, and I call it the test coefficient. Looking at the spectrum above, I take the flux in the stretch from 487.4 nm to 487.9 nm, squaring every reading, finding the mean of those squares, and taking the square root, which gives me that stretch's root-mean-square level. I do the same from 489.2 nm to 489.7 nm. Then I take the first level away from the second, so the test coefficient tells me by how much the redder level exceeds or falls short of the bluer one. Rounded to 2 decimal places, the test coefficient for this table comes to 1.67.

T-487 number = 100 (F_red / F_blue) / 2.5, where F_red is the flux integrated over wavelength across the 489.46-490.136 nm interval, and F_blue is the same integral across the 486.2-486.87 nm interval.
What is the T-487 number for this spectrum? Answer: 41.4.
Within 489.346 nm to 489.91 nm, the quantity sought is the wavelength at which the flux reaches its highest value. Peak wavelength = 489.628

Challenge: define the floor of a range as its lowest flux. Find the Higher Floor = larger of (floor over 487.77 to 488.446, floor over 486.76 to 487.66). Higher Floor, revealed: 21.5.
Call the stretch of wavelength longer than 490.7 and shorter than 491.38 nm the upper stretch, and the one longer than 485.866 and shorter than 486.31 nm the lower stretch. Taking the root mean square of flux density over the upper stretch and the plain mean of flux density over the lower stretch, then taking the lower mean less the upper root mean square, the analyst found -2.7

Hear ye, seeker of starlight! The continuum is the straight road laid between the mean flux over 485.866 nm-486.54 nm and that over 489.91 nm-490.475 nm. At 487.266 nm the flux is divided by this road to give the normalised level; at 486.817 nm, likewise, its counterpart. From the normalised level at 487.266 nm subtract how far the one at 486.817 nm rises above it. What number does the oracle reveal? 1.23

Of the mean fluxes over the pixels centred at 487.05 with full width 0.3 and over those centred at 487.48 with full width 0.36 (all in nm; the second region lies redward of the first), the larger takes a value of 25.6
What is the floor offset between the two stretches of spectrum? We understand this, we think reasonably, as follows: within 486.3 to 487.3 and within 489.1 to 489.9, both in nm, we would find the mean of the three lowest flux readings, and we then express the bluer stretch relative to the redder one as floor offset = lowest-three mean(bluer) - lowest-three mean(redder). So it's -1.7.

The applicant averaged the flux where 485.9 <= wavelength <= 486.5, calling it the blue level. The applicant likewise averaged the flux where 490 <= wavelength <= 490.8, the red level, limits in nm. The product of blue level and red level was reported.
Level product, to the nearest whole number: 591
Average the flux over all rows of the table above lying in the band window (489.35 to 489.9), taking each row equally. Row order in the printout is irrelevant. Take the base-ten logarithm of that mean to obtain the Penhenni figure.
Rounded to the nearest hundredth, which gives 1.41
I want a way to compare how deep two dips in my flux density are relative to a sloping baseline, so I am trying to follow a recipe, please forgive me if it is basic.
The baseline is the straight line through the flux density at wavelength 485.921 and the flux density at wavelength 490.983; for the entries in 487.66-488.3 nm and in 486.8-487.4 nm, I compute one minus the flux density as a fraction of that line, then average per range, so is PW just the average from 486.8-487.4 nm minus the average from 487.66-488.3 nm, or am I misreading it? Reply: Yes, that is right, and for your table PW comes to 0.01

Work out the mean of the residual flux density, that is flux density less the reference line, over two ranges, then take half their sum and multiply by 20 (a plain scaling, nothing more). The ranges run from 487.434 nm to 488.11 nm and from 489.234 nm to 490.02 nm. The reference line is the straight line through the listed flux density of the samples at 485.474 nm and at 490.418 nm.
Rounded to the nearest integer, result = -16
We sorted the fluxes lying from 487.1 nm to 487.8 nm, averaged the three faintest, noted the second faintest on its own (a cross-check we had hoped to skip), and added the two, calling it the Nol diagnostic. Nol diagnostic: 47.4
